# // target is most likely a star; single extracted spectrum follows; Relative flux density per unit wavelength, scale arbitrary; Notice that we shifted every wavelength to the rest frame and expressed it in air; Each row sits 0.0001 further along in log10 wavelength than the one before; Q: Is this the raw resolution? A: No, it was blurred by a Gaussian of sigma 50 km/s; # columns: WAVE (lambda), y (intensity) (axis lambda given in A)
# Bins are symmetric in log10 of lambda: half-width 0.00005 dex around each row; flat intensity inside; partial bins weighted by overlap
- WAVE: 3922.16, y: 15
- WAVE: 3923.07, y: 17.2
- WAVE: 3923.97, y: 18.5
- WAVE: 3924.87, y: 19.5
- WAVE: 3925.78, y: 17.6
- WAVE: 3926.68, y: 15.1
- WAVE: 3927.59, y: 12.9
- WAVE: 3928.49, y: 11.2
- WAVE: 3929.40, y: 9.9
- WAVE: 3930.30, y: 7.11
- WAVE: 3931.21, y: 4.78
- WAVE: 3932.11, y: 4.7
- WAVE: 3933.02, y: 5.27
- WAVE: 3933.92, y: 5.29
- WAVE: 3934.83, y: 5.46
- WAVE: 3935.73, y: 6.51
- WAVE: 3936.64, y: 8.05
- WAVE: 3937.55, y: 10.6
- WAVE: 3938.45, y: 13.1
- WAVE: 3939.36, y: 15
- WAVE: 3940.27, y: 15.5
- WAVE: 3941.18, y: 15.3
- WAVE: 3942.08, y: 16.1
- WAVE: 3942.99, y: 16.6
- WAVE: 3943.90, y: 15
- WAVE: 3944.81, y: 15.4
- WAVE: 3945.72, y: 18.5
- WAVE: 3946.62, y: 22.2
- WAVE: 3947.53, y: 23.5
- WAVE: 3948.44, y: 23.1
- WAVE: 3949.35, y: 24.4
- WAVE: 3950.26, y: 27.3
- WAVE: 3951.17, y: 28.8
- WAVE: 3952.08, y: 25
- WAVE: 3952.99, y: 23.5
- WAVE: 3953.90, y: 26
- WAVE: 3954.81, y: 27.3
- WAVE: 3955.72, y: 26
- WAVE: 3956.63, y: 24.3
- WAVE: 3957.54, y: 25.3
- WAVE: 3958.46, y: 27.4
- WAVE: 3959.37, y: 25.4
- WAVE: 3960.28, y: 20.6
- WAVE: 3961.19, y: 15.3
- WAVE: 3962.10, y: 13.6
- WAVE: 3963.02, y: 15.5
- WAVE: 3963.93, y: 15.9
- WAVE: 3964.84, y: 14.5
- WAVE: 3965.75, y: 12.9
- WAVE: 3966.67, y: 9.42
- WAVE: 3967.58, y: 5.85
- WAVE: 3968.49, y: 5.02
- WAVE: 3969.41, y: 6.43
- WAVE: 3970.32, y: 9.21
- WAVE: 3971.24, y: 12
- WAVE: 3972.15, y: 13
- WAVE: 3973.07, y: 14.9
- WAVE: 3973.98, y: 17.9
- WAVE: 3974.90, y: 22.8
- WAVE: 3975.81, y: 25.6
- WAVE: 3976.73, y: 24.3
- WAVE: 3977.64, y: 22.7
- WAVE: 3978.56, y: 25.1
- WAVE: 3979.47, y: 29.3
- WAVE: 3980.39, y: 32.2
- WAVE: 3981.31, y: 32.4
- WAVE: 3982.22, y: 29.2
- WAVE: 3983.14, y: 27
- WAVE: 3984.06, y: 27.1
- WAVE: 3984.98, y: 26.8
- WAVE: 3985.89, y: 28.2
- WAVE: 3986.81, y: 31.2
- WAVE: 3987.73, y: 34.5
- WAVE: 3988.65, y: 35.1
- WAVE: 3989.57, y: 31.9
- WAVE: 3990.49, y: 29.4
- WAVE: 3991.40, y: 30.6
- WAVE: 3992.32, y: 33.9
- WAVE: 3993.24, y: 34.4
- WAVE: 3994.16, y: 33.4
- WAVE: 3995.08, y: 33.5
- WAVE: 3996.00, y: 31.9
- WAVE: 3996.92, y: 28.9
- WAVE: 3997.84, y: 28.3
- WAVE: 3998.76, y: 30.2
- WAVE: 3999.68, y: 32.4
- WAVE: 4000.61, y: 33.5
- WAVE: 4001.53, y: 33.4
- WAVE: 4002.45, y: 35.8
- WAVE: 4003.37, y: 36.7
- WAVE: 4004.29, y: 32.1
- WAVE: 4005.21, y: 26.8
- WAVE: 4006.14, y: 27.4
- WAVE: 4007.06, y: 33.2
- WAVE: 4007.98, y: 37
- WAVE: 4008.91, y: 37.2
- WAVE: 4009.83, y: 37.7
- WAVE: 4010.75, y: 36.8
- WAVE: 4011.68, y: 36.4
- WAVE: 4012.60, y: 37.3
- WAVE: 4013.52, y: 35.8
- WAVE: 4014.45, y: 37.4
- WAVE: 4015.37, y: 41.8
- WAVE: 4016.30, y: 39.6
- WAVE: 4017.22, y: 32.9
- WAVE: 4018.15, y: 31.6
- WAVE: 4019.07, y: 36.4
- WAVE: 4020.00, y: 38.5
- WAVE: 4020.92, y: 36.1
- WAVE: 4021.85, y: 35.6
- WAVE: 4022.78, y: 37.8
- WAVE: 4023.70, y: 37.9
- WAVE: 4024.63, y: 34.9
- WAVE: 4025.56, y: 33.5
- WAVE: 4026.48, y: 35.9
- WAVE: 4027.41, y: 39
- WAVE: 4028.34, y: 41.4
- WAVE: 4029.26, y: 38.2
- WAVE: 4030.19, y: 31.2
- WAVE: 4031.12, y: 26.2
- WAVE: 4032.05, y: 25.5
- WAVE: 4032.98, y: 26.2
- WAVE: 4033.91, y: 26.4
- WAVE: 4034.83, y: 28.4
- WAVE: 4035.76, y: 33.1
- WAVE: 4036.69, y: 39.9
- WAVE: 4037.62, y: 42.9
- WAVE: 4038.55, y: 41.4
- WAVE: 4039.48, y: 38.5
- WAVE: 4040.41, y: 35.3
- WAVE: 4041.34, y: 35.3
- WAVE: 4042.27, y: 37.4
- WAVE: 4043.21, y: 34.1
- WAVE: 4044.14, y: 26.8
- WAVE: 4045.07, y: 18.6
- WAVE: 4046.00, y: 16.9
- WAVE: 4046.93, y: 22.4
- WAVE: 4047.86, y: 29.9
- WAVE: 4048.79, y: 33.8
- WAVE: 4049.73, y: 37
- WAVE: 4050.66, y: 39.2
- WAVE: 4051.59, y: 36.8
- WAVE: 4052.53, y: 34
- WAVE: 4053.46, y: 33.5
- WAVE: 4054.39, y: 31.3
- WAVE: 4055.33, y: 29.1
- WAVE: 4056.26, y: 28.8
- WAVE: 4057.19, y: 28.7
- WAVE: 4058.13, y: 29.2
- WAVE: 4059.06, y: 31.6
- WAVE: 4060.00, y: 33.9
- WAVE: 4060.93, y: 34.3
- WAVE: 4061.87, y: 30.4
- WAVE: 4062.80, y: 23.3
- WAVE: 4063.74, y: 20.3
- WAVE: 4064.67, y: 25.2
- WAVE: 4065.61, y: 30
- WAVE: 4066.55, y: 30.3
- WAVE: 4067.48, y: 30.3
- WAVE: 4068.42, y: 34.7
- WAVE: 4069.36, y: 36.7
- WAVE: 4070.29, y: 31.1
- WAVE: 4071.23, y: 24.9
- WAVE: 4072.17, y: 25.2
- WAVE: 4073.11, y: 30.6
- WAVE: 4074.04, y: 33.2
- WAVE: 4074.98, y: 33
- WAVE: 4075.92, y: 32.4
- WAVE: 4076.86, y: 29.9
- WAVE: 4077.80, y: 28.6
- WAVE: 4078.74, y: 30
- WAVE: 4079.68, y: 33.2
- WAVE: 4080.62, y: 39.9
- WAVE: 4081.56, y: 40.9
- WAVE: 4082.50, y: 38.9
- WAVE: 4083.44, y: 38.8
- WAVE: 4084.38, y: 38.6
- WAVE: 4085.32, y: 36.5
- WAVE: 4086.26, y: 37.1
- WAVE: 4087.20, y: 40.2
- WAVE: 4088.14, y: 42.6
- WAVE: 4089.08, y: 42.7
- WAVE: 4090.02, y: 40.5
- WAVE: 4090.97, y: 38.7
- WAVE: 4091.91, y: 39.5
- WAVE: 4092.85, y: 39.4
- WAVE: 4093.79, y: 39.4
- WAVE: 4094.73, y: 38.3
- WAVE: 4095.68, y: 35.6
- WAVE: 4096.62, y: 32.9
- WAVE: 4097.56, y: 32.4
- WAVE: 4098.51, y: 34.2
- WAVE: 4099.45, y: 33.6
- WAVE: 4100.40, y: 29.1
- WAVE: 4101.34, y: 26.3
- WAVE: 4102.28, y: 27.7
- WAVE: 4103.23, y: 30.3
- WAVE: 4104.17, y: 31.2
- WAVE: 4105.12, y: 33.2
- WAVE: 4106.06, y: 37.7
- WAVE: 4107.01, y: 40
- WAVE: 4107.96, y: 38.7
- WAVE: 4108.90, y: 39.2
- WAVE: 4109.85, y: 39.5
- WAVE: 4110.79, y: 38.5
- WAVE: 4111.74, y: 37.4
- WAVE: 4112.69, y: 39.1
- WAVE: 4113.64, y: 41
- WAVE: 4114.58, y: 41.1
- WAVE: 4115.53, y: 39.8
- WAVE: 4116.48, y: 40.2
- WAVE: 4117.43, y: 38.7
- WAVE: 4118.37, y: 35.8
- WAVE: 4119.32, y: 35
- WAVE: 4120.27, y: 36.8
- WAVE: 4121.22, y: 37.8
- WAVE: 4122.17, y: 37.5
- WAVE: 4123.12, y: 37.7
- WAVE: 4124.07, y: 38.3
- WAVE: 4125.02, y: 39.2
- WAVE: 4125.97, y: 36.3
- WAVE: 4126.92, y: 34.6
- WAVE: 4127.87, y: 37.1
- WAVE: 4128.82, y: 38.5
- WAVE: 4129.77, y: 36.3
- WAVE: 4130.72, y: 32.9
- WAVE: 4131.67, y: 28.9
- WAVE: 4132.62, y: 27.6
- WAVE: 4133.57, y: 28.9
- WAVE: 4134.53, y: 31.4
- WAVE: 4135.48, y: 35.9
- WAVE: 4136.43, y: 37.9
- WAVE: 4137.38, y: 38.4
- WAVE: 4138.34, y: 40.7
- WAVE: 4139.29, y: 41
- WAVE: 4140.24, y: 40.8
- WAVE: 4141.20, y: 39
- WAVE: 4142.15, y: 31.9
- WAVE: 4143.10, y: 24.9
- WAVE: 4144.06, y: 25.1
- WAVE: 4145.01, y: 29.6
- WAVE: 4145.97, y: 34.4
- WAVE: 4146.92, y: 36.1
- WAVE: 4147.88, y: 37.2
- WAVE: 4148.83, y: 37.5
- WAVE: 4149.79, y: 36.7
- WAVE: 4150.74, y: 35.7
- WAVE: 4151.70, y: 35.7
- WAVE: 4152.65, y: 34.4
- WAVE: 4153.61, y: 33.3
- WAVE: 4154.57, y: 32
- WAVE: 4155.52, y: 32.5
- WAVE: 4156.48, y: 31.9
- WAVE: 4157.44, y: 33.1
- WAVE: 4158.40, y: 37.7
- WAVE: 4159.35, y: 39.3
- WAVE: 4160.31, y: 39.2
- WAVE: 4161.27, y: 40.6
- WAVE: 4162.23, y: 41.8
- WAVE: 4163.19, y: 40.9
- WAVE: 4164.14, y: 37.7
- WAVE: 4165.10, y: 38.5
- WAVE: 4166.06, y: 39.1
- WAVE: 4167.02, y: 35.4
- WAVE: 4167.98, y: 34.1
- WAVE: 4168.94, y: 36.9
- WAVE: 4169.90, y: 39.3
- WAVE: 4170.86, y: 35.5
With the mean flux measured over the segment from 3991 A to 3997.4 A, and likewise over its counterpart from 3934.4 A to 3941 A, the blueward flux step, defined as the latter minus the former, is -22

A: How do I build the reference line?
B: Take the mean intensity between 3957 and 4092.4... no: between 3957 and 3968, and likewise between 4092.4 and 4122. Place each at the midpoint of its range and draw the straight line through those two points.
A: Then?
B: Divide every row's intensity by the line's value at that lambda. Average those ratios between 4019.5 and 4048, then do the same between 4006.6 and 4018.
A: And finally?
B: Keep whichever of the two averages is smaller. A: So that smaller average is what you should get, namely 1.26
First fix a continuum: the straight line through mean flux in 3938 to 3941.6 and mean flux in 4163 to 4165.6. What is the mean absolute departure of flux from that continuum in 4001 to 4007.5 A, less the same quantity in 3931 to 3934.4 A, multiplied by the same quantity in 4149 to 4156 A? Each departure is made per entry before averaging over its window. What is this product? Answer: 5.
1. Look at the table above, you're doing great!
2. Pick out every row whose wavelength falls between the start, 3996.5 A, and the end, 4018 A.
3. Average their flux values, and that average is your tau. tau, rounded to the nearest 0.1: 34.3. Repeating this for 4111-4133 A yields 36.9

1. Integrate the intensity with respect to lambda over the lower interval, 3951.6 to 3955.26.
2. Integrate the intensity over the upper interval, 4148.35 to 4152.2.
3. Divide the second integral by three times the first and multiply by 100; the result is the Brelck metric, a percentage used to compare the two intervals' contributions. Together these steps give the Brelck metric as 50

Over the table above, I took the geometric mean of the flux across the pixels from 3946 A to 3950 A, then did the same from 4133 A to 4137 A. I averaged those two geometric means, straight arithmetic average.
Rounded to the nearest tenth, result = 28.3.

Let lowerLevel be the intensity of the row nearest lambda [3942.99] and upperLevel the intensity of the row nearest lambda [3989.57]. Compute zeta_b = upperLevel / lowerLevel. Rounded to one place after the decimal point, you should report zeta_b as 1.9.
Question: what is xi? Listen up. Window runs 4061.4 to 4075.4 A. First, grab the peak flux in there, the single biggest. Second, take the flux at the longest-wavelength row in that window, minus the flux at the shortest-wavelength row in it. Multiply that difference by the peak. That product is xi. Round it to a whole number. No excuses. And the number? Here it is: 95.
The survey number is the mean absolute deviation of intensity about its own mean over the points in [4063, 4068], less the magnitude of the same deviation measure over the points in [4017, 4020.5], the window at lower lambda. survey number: 1.0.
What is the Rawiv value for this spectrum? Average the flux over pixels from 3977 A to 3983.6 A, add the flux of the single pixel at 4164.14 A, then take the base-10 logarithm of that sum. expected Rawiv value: 1.82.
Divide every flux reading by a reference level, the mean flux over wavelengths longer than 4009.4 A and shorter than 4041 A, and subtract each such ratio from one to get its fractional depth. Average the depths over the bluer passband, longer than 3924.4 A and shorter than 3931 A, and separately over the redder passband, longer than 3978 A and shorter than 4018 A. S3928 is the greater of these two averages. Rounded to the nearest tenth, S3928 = 0.6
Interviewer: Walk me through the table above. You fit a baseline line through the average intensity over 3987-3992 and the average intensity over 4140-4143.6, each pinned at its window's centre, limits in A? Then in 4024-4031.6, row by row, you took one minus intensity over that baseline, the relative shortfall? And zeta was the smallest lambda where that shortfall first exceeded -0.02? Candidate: 4030.19 A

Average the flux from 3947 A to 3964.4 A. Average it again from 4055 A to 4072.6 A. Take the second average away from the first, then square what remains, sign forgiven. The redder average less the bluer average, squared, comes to 40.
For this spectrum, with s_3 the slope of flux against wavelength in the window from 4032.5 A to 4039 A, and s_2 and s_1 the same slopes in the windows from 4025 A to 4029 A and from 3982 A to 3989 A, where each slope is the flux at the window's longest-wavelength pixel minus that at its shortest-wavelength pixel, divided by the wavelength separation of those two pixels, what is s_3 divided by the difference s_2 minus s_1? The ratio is 1.4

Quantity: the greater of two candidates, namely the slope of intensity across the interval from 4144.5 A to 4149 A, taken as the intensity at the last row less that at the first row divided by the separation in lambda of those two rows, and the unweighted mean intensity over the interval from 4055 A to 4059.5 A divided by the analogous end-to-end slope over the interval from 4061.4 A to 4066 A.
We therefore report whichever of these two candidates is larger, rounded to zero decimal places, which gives 2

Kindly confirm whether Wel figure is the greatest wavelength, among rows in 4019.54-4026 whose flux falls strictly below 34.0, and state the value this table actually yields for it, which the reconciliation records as 4025.56 A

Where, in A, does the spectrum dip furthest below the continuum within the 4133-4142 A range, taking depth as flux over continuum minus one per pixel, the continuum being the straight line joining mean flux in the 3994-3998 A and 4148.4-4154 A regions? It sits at 4133.57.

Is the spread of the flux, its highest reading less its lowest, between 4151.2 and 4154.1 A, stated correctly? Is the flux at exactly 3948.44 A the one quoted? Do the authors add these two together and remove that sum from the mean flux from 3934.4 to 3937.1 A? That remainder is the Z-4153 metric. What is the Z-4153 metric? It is -18.8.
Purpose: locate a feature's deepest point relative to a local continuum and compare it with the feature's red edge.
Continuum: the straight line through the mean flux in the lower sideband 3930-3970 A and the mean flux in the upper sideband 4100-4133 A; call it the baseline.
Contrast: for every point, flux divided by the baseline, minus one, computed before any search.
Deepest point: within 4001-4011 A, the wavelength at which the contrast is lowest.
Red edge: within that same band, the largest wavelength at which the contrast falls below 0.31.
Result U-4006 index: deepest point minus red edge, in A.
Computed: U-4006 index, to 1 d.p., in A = -0.9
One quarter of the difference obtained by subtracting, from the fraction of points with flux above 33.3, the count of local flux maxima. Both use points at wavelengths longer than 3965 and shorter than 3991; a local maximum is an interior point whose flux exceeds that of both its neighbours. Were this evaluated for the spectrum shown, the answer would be -0.98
